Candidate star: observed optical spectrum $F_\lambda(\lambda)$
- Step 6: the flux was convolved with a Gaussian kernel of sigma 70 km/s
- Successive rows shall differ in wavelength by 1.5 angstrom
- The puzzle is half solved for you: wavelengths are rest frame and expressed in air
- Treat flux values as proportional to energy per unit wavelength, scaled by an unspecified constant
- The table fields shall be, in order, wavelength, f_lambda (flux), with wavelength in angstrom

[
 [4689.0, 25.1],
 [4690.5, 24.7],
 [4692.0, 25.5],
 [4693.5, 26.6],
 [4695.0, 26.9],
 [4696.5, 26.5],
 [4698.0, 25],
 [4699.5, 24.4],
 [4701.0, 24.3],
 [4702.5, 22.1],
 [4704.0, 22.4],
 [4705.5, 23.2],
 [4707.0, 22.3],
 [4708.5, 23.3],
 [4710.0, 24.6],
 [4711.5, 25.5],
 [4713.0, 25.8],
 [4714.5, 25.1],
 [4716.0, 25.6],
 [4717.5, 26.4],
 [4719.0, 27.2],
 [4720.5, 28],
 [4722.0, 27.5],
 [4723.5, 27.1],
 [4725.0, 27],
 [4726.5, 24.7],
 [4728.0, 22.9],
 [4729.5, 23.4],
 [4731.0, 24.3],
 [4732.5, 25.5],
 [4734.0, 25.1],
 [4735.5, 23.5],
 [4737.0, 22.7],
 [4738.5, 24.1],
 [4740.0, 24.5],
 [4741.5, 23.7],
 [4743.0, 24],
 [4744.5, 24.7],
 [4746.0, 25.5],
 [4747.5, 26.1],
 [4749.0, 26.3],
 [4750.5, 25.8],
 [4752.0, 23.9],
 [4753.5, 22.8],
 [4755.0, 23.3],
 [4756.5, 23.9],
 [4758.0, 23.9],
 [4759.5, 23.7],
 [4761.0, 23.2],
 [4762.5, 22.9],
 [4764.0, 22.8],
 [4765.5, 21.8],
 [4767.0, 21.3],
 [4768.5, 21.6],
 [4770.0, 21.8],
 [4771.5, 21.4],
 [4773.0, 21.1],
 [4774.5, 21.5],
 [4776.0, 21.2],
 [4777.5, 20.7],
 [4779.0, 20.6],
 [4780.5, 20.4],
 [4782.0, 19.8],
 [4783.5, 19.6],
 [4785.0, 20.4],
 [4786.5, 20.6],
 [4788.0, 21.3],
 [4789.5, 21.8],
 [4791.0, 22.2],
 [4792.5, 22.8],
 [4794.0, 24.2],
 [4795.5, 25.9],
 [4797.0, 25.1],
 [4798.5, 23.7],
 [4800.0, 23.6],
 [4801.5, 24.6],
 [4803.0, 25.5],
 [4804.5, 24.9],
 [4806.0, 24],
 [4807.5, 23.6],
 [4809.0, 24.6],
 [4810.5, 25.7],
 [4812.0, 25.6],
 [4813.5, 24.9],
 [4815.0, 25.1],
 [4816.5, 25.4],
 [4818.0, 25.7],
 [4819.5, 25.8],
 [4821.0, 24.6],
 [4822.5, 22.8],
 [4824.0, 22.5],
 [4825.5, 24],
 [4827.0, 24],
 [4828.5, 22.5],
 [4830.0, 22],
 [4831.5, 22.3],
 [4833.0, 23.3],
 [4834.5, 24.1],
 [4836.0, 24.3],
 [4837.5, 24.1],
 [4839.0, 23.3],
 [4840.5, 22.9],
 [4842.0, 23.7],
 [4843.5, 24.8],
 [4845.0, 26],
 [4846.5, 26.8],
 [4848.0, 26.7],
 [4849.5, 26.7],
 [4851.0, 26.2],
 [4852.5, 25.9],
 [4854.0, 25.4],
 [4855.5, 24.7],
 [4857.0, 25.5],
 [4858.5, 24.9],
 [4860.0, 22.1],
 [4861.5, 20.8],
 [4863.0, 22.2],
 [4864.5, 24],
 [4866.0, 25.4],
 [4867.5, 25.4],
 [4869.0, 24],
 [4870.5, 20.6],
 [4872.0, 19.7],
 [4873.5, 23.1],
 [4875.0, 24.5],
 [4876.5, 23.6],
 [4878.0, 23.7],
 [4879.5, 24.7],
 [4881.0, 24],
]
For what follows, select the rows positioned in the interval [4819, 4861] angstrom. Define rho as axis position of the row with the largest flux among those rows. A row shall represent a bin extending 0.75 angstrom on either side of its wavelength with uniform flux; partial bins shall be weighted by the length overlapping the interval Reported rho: 4846.5 angstrom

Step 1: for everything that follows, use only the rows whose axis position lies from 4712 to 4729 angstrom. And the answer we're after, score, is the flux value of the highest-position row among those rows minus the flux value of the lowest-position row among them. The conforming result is -3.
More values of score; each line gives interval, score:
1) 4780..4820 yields 5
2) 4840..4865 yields 1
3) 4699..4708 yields -2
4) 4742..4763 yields -1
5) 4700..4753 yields 0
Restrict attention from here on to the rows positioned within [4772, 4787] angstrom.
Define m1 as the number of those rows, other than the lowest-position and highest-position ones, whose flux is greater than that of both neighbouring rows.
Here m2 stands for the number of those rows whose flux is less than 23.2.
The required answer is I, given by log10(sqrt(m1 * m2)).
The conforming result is 0.50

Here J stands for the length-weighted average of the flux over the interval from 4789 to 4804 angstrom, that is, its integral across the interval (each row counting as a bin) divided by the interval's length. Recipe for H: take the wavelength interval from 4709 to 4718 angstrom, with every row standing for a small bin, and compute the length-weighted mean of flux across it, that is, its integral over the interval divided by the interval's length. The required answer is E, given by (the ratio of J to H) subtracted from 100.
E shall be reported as 99.1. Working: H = 25.4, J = 24.0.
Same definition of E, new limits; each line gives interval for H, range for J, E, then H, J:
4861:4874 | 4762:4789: 99.1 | 22.8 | 21.1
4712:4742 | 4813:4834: 99.1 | 25.2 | 23.9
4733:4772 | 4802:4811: 99.0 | 23.7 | 24.7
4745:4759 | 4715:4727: 98.9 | 24.6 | 26.7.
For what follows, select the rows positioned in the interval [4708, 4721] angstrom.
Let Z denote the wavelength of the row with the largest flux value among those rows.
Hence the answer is 4720.5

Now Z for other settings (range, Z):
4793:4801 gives 4795.5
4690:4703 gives 4695.0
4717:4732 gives 4720.5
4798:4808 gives 4803.0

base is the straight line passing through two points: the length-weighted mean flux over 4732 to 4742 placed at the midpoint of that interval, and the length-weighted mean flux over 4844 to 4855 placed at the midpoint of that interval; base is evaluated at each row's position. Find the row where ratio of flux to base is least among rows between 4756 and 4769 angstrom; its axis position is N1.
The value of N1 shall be 4767.0 angstrom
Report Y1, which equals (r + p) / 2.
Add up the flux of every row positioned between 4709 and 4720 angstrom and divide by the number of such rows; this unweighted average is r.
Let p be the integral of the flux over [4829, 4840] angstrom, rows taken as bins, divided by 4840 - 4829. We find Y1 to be 24.5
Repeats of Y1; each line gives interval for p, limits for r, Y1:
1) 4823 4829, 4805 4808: 23.5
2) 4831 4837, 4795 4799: 24.2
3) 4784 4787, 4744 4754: 22.7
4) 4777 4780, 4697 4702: 22.6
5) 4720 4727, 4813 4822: 26.1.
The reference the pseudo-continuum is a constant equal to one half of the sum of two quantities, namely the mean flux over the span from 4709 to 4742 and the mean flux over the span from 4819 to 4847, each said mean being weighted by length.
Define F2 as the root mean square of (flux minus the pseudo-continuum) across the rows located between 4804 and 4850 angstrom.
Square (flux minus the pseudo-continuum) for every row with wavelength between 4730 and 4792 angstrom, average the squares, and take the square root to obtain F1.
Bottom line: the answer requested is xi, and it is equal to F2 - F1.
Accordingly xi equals -1.2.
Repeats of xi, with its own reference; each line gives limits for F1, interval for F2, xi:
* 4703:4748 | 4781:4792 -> 2.2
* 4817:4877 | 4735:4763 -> -0.6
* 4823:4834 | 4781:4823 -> 0.3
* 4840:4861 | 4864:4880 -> 0.5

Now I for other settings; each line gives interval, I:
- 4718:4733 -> 0.00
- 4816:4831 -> 0.30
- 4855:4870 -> 0.24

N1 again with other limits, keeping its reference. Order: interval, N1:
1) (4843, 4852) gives 4843.5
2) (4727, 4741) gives 4737.0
